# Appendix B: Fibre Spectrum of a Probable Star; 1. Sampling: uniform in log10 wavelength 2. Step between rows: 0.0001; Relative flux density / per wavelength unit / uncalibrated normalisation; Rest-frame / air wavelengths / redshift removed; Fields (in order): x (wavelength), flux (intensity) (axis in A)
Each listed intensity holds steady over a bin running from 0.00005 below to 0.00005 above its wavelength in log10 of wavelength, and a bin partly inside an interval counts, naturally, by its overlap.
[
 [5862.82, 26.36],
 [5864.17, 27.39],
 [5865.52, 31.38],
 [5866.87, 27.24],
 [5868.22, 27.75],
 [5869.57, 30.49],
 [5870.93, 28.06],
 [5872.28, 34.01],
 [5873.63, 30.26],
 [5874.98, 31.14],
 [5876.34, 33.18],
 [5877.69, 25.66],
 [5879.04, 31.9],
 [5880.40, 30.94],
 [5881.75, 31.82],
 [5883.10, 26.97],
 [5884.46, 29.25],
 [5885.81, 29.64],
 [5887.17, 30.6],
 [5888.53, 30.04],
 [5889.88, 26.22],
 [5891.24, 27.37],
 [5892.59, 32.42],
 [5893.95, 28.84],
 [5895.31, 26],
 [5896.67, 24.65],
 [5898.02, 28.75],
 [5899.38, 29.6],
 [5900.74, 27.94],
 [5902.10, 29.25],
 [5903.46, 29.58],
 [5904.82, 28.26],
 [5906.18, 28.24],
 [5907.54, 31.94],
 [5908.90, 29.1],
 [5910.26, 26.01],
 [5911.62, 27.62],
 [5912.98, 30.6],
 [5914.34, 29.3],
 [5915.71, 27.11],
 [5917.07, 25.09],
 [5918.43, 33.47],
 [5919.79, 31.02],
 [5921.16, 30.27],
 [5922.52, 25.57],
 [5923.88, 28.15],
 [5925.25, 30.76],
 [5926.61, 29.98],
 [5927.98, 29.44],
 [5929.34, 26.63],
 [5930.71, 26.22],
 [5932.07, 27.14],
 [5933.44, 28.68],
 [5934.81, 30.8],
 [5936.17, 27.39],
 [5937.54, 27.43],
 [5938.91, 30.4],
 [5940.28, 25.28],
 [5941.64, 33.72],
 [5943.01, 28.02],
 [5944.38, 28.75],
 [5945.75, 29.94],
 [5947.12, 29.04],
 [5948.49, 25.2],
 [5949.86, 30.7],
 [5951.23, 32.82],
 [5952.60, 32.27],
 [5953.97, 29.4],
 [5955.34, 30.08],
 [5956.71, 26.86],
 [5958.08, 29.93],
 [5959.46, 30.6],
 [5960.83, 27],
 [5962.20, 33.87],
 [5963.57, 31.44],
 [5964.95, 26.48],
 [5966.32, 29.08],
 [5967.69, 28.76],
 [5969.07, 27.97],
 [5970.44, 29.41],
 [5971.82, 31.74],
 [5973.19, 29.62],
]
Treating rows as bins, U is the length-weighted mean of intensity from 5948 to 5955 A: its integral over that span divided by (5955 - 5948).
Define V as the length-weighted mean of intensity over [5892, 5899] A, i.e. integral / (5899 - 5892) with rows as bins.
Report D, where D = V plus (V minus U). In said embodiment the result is 26.0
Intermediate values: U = 30.2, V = 28.1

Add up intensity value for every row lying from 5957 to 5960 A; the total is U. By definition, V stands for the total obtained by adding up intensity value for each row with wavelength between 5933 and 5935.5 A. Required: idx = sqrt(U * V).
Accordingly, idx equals 60.0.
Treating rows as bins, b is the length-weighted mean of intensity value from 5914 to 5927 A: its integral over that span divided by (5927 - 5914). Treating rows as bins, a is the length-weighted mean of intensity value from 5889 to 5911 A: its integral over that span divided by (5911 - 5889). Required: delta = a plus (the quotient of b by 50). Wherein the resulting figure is 28.99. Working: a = 28.4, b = 29.0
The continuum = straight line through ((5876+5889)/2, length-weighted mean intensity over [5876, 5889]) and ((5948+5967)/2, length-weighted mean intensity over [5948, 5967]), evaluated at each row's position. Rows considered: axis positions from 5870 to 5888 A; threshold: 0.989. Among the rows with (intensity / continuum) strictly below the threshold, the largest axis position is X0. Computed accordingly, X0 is 5884.46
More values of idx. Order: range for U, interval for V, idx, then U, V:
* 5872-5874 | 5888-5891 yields 60.1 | 64.3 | 56.26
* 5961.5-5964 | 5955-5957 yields 61.0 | 65.3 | 56.94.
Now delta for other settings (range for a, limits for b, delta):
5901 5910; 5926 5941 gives 29.73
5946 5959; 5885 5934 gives 30.18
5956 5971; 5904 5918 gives 29.79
